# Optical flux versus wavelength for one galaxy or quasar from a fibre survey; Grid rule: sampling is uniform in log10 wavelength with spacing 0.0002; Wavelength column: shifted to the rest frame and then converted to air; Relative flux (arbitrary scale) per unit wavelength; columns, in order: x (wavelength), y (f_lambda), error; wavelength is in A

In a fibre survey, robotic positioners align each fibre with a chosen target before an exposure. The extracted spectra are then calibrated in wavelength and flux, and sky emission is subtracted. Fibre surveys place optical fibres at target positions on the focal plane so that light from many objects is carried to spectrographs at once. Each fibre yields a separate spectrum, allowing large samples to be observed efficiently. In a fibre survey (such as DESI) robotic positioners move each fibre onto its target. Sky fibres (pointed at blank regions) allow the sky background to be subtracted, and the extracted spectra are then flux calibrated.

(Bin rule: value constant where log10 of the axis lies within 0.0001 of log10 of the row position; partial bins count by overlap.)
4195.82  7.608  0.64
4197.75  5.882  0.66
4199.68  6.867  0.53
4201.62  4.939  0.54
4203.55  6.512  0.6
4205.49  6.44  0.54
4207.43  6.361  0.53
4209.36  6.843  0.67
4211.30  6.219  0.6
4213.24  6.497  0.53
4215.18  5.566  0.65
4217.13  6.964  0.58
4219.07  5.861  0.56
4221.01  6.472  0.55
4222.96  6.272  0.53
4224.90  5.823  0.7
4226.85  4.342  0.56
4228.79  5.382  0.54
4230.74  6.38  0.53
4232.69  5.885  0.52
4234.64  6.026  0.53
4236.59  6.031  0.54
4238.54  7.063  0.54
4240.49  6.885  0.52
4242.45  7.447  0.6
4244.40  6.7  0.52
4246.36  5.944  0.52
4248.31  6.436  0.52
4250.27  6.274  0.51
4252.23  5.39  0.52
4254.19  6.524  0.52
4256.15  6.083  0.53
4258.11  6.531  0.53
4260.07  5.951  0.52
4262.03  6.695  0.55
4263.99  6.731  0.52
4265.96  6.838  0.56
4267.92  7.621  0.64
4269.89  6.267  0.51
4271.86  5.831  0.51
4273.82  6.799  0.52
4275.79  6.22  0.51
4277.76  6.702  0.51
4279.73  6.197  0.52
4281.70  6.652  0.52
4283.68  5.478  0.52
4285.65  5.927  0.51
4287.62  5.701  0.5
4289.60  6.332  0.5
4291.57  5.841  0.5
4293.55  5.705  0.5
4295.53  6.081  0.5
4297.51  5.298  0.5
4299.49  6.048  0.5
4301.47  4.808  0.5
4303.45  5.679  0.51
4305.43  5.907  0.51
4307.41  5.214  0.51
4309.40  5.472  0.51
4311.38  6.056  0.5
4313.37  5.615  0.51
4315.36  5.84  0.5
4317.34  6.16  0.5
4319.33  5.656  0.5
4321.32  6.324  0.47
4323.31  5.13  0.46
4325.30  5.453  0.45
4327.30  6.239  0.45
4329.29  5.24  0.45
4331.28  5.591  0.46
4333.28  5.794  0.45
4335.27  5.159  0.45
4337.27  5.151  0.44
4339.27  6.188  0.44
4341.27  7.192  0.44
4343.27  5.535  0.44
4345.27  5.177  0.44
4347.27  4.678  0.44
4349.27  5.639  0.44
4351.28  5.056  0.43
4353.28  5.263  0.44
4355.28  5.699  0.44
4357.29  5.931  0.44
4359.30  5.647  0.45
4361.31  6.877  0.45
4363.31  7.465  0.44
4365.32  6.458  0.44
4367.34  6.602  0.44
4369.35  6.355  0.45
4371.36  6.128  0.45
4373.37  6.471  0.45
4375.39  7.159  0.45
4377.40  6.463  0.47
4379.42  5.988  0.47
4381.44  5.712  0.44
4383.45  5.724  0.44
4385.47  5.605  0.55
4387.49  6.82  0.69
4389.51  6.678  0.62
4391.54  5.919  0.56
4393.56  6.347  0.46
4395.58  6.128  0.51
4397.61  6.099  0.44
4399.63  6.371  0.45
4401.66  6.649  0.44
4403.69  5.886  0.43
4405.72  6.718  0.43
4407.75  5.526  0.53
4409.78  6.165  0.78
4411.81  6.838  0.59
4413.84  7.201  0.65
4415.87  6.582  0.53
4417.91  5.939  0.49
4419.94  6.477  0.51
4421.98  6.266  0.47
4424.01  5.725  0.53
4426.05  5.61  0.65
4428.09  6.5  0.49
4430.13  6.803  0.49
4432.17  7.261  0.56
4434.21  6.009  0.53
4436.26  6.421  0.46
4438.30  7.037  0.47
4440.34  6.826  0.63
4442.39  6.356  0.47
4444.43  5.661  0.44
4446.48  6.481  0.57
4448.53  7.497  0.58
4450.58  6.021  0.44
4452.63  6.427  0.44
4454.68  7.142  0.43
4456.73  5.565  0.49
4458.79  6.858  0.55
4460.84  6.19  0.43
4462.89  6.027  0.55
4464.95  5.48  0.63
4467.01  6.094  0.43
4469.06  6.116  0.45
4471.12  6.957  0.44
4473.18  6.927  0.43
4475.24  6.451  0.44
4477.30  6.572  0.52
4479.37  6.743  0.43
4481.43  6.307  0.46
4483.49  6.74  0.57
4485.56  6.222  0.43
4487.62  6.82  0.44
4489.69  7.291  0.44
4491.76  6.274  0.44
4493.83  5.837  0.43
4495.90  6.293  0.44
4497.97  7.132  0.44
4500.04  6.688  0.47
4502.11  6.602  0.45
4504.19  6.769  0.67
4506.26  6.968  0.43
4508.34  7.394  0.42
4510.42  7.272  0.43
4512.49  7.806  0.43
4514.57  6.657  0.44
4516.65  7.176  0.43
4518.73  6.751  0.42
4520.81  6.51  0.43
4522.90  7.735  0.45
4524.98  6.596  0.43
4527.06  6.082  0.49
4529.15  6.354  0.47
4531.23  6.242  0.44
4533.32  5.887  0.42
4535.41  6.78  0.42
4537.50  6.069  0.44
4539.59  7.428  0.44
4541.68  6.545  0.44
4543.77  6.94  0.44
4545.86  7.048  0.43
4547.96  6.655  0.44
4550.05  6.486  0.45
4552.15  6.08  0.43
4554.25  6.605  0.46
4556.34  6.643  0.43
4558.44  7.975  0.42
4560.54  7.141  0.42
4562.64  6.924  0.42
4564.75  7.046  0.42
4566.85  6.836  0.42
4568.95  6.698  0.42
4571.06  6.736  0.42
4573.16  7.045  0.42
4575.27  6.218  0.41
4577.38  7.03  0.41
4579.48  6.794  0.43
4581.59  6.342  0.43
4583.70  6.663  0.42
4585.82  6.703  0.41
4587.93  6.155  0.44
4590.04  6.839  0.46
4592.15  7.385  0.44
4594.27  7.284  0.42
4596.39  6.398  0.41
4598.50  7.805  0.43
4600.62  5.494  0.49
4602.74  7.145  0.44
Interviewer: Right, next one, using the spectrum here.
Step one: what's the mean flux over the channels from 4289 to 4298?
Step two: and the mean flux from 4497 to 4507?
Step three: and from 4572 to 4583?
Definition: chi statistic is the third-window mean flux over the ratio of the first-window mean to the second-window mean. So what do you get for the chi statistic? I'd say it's 7.8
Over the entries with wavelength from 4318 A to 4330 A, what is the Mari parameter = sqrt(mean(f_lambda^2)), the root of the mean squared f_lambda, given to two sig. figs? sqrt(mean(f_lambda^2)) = 5.7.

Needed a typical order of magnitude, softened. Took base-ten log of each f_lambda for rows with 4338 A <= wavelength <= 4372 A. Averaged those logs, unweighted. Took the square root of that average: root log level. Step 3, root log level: 0.880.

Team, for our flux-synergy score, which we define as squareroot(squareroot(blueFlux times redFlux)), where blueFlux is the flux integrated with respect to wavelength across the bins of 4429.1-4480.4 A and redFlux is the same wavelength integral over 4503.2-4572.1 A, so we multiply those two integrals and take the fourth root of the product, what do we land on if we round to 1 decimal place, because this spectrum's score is 19.9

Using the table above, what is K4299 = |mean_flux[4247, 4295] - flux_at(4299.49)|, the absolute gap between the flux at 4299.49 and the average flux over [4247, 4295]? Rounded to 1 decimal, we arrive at 0.2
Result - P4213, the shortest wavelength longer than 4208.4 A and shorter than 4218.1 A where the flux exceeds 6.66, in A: 4209.36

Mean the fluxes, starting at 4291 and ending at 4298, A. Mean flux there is 5.7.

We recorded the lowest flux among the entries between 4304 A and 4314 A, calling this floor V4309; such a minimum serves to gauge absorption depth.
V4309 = 5.214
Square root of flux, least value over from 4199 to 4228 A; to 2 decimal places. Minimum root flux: 2.08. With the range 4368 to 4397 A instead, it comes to 2.37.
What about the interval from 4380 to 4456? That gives 2.35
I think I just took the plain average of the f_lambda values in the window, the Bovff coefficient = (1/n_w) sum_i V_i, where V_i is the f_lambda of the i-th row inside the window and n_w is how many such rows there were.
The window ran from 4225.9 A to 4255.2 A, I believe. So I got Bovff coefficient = 6.18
